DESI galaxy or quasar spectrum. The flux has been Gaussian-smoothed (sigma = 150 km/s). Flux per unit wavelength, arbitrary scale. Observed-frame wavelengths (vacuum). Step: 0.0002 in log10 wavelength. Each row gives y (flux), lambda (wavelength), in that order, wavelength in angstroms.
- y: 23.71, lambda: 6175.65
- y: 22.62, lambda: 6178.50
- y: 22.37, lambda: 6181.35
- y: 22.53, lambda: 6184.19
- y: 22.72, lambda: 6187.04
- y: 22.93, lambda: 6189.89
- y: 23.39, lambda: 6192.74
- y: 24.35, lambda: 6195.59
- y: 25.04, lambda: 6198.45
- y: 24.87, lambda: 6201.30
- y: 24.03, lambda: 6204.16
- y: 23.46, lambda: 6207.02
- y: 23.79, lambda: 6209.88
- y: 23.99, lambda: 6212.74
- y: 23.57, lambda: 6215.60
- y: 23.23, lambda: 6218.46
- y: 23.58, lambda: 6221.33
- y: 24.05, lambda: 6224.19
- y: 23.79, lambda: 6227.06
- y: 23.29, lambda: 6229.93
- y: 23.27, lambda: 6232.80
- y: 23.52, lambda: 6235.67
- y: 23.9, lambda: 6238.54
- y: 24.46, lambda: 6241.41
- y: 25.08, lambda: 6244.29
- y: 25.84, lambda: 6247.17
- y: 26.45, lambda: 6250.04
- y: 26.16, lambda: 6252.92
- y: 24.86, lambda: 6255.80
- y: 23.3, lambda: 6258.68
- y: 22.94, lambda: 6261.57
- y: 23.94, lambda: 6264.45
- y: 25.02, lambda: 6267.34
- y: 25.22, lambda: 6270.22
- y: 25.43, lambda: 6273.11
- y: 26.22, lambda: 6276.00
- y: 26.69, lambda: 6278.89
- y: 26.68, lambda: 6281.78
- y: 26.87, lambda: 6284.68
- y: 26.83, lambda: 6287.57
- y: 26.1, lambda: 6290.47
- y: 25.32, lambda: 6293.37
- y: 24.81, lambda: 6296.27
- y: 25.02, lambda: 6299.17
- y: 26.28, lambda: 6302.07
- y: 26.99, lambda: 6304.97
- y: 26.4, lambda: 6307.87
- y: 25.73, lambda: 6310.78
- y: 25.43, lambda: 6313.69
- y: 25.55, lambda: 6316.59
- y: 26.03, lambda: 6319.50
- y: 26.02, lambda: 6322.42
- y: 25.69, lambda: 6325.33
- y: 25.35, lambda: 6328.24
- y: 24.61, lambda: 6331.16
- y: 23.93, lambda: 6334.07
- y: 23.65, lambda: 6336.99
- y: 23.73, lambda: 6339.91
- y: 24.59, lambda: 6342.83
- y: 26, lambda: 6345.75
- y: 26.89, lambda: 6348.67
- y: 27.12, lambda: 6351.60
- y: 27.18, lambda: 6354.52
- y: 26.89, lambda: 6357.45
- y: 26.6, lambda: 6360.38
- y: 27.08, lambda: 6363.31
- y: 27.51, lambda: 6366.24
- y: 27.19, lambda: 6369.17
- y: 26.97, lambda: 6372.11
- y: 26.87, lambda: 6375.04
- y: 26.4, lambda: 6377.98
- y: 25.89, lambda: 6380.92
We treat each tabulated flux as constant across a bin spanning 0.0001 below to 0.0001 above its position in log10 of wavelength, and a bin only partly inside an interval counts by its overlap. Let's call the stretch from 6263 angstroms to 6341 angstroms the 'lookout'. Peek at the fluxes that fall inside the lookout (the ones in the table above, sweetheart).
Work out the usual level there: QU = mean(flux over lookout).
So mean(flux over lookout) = 25.5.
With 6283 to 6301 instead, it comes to 25.8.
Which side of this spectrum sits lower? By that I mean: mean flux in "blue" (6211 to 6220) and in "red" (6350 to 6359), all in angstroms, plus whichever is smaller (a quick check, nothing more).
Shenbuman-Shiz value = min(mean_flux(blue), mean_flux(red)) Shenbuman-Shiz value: 23.60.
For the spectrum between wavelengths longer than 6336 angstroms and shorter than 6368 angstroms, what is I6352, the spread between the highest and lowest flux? 3.9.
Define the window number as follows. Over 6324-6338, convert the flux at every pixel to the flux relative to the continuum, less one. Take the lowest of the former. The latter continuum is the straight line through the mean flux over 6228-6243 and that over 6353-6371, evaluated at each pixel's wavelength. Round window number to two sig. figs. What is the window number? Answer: -0.10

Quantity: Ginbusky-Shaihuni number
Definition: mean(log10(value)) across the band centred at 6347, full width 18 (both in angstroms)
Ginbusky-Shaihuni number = 1.41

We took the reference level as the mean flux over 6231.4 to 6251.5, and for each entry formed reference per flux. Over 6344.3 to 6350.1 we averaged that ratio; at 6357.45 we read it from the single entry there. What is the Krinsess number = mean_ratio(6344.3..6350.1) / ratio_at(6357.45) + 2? 3.02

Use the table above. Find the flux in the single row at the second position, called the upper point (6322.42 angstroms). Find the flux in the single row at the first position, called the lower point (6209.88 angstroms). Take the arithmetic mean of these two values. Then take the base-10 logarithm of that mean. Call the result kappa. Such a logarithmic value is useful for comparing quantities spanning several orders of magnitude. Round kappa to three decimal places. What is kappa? 1.396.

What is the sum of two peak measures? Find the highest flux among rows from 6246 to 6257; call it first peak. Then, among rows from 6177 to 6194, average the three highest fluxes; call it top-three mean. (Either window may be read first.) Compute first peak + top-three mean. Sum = 49.5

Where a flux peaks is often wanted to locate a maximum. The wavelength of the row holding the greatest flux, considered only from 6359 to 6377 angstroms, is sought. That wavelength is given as 6366.24 angstroms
